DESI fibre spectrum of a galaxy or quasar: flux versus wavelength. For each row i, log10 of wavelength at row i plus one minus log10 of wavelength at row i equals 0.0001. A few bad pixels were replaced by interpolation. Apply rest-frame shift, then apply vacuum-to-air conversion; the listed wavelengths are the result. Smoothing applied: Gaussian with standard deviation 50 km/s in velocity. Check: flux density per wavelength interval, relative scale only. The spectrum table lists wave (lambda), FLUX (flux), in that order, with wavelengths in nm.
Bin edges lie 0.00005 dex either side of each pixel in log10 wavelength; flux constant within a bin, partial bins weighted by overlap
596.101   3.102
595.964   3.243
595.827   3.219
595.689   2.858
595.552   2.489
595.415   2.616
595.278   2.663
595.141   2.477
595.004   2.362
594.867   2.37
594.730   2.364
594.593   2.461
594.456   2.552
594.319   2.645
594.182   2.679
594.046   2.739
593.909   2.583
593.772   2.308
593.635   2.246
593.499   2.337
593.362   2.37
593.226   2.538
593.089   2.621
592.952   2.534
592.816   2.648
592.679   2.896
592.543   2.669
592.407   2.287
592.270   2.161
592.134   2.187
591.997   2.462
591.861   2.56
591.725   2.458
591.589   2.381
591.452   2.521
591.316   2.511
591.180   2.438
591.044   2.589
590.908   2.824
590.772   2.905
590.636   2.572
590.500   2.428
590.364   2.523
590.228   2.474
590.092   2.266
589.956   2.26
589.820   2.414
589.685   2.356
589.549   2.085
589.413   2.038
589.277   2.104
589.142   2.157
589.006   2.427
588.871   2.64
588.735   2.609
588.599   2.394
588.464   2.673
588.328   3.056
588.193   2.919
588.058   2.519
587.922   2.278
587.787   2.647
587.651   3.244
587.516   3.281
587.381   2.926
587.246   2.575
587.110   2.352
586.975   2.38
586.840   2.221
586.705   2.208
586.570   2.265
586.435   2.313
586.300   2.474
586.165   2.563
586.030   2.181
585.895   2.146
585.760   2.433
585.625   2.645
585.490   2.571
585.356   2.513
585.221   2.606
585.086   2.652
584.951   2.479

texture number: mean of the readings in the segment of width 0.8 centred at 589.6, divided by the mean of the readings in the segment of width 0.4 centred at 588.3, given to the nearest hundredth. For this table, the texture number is 0.77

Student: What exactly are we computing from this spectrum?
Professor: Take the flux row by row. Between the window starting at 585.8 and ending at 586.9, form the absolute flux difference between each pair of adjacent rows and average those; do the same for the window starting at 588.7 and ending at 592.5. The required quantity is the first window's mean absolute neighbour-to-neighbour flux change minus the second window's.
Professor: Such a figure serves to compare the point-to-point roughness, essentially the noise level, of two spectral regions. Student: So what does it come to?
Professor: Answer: -0.013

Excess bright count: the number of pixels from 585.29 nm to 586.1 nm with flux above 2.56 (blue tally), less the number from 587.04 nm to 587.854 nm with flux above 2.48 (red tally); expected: -3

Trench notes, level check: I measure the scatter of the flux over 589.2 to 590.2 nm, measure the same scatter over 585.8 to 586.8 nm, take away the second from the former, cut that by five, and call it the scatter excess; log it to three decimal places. -0.002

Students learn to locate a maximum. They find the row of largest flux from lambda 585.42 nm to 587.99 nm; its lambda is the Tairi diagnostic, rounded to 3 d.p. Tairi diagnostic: 587.516 nm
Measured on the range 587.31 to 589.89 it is 587.516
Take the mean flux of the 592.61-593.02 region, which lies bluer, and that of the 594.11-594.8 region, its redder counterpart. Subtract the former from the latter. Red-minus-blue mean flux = -0.15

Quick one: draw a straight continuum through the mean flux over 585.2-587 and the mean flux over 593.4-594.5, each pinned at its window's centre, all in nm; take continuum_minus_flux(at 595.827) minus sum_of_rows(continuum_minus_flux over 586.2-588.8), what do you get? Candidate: 2.8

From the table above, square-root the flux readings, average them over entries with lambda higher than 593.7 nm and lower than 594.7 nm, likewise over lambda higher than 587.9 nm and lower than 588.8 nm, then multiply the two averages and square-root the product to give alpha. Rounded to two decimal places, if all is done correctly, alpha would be 1.61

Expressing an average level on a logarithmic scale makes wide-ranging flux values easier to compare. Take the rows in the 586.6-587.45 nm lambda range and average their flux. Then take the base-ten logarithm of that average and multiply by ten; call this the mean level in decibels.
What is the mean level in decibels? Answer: 3.9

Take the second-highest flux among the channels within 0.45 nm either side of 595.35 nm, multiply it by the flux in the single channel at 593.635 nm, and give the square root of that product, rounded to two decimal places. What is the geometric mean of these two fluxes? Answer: 2.45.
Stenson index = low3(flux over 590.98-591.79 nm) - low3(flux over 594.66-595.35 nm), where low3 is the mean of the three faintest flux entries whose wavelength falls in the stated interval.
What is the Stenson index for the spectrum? 0.06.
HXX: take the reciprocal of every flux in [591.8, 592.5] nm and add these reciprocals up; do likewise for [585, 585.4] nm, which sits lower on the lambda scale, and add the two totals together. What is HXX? 3.3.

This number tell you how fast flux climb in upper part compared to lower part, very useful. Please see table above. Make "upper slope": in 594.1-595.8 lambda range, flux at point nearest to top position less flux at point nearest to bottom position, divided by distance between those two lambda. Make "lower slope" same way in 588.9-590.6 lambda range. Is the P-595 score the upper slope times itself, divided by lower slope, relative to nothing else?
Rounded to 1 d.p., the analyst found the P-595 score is 21.1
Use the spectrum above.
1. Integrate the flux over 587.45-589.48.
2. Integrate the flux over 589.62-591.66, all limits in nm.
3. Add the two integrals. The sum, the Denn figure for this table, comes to 10.4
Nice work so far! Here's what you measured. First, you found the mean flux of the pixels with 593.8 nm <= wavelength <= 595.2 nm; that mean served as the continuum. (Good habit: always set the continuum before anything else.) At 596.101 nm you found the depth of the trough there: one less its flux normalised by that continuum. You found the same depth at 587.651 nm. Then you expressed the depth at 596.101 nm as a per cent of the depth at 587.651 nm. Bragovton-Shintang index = 80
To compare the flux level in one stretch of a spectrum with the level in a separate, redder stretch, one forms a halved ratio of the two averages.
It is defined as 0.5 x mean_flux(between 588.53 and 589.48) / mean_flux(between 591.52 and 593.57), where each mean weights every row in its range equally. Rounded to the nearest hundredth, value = 0.47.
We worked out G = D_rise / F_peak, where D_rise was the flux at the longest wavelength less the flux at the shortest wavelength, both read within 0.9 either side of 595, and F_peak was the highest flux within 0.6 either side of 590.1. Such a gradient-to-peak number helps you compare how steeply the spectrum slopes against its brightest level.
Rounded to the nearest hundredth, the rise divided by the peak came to 0.21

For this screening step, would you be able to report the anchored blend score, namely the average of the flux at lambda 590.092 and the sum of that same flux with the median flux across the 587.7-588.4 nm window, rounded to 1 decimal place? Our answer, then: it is 3.6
